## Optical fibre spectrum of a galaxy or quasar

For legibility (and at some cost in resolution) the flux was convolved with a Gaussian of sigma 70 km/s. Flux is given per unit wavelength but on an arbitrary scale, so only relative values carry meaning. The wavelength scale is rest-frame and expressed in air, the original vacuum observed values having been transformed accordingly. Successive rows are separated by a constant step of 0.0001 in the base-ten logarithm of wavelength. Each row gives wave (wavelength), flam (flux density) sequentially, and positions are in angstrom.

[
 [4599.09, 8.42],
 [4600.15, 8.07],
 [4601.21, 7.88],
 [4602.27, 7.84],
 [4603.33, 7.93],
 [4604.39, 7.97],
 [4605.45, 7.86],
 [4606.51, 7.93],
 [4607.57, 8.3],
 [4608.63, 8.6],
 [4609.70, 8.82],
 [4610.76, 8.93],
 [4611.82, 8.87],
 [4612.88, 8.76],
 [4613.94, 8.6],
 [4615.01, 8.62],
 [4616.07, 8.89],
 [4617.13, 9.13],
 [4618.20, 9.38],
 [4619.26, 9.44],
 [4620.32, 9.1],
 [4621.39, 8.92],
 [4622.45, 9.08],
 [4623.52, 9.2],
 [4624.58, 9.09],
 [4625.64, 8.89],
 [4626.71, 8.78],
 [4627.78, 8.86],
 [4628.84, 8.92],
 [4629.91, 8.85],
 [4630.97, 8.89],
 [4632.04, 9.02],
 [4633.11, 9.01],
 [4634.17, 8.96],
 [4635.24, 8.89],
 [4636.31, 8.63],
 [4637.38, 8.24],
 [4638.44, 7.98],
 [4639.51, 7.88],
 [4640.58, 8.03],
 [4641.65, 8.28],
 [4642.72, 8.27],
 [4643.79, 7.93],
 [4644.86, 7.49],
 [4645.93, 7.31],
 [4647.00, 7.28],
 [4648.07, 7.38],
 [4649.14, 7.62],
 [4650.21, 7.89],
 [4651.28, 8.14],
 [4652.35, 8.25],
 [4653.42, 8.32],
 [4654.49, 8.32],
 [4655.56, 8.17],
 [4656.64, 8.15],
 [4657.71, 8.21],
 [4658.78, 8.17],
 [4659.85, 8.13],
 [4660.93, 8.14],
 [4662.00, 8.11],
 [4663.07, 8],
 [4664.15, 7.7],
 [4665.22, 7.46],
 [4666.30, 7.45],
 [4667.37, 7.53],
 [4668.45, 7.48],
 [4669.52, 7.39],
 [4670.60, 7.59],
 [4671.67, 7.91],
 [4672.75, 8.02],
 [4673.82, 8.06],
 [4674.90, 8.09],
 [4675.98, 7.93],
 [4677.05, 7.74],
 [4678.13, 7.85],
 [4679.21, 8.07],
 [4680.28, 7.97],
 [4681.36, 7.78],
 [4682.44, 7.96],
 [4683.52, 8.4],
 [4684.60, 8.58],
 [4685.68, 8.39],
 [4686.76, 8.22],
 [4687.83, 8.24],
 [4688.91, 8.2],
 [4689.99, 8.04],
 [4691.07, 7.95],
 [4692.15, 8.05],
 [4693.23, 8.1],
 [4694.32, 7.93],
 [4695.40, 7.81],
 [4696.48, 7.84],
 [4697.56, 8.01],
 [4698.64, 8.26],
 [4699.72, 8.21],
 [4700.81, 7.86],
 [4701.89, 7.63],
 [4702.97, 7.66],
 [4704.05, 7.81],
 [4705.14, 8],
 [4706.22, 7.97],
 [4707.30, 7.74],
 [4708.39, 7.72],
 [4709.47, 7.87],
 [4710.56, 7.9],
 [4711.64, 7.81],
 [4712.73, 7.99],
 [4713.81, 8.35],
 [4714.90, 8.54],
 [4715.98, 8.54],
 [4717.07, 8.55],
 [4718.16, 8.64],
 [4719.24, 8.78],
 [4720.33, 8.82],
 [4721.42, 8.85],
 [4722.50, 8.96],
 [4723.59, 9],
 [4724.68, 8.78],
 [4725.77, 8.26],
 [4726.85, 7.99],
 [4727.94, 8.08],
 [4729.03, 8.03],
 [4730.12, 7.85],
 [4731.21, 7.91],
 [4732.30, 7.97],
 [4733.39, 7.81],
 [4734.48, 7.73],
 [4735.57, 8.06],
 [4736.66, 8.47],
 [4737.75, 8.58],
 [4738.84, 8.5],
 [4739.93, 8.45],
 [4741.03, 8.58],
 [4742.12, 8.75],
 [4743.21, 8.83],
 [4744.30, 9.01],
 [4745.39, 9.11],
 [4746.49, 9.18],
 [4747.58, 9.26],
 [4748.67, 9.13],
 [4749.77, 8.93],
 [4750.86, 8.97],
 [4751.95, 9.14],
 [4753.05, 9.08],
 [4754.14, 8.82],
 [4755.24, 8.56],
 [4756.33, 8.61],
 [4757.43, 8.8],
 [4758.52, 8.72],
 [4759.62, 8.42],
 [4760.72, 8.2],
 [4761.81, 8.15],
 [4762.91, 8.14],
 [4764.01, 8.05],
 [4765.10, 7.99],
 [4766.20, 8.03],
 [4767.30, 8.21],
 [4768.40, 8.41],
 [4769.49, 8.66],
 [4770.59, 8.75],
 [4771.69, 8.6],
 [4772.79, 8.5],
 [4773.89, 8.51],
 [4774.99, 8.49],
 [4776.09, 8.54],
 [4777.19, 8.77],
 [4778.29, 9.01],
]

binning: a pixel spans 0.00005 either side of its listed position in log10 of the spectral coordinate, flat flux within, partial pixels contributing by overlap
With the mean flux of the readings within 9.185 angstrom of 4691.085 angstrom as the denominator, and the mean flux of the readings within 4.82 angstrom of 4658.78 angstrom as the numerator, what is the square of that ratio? 1.01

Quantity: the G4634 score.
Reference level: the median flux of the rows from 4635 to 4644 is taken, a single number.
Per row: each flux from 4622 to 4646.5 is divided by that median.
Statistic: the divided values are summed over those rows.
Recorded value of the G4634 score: 23.8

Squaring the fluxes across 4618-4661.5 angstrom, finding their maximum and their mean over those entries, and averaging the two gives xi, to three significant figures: 80.2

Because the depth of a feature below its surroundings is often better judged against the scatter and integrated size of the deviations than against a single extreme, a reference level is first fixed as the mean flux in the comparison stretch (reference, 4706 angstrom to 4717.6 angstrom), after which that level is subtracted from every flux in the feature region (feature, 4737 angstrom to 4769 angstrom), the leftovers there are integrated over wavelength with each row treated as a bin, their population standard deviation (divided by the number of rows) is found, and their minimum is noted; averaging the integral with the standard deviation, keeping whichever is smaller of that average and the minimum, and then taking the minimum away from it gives 0.0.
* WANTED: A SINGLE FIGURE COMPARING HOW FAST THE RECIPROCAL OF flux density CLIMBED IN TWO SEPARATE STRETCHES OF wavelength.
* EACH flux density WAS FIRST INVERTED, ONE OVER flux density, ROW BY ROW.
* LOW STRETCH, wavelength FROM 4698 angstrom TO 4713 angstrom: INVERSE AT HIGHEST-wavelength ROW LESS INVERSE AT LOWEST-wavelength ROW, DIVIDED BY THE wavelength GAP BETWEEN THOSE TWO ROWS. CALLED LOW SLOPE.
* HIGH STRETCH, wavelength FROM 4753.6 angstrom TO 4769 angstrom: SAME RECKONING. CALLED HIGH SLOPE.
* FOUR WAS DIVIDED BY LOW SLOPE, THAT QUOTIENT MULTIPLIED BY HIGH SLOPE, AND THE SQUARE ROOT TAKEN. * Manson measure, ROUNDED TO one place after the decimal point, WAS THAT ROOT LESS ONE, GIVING 1.3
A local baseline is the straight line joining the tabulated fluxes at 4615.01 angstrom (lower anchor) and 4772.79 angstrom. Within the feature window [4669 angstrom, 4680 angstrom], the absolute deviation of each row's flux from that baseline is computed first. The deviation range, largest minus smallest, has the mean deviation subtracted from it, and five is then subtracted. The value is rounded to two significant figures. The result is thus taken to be -5.0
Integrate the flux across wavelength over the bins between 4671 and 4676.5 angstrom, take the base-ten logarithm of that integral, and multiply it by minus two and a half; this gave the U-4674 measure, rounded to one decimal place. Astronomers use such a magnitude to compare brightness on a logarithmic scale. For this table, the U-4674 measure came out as -4.1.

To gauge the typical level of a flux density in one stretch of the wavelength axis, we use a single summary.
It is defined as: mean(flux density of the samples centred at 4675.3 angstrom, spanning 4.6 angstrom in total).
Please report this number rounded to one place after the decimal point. 8.0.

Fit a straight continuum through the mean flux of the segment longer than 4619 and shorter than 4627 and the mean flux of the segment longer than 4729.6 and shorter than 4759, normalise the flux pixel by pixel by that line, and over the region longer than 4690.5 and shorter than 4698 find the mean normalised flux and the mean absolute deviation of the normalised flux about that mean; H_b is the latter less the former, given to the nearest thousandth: -0.894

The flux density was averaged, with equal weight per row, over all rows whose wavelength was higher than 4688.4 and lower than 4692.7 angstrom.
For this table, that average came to 8.06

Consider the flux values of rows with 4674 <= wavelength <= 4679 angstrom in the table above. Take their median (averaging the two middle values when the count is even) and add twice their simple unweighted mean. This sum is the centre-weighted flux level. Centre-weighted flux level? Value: 23.7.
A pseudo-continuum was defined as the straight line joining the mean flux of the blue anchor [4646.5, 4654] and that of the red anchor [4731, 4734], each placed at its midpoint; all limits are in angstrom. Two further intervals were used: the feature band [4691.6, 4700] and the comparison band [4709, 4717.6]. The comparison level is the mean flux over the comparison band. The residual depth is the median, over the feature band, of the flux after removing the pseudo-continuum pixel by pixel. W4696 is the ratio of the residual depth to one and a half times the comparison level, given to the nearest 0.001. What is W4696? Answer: 0.013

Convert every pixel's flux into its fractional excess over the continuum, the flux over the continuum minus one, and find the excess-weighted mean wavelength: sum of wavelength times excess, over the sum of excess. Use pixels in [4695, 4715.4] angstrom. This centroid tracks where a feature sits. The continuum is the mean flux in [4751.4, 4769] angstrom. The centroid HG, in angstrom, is 4704.4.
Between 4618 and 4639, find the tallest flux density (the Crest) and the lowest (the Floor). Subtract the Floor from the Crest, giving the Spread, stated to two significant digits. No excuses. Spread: 1.5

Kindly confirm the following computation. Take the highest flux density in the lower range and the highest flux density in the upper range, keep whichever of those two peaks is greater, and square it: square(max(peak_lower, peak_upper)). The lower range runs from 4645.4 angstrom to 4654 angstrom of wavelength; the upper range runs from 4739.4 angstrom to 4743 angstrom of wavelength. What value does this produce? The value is 77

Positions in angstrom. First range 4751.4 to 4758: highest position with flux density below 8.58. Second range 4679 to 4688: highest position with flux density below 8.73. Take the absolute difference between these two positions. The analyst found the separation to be 67.4 angstrom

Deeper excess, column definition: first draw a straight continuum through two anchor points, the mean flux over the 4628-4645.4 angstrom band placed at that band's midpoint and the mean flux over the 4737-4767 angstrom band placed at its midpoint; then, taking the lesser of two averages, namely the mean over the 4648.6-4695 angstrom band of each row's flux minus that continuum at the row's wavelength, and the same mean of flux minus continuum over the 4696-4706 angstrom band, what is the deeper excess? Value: -0.65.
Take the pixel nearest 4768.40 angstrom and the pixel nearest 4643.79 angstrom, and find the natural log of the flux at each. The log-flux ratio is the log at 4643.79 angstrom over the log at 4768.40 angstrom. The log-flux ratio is 0.97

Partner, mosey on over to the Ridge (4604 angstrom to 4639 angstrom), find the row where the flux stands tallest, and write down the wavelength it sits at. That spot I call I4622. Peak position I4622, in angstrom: 4619.26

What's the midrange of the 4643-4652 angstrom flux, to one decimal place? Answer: 7.7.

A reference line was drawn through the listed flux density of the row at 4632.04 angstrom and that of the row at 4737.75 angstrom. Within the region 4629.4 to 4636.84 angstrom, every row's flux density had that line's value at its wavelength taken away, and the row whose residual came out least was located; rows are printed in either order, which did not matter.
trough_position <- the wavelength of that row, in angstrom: 4636.31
